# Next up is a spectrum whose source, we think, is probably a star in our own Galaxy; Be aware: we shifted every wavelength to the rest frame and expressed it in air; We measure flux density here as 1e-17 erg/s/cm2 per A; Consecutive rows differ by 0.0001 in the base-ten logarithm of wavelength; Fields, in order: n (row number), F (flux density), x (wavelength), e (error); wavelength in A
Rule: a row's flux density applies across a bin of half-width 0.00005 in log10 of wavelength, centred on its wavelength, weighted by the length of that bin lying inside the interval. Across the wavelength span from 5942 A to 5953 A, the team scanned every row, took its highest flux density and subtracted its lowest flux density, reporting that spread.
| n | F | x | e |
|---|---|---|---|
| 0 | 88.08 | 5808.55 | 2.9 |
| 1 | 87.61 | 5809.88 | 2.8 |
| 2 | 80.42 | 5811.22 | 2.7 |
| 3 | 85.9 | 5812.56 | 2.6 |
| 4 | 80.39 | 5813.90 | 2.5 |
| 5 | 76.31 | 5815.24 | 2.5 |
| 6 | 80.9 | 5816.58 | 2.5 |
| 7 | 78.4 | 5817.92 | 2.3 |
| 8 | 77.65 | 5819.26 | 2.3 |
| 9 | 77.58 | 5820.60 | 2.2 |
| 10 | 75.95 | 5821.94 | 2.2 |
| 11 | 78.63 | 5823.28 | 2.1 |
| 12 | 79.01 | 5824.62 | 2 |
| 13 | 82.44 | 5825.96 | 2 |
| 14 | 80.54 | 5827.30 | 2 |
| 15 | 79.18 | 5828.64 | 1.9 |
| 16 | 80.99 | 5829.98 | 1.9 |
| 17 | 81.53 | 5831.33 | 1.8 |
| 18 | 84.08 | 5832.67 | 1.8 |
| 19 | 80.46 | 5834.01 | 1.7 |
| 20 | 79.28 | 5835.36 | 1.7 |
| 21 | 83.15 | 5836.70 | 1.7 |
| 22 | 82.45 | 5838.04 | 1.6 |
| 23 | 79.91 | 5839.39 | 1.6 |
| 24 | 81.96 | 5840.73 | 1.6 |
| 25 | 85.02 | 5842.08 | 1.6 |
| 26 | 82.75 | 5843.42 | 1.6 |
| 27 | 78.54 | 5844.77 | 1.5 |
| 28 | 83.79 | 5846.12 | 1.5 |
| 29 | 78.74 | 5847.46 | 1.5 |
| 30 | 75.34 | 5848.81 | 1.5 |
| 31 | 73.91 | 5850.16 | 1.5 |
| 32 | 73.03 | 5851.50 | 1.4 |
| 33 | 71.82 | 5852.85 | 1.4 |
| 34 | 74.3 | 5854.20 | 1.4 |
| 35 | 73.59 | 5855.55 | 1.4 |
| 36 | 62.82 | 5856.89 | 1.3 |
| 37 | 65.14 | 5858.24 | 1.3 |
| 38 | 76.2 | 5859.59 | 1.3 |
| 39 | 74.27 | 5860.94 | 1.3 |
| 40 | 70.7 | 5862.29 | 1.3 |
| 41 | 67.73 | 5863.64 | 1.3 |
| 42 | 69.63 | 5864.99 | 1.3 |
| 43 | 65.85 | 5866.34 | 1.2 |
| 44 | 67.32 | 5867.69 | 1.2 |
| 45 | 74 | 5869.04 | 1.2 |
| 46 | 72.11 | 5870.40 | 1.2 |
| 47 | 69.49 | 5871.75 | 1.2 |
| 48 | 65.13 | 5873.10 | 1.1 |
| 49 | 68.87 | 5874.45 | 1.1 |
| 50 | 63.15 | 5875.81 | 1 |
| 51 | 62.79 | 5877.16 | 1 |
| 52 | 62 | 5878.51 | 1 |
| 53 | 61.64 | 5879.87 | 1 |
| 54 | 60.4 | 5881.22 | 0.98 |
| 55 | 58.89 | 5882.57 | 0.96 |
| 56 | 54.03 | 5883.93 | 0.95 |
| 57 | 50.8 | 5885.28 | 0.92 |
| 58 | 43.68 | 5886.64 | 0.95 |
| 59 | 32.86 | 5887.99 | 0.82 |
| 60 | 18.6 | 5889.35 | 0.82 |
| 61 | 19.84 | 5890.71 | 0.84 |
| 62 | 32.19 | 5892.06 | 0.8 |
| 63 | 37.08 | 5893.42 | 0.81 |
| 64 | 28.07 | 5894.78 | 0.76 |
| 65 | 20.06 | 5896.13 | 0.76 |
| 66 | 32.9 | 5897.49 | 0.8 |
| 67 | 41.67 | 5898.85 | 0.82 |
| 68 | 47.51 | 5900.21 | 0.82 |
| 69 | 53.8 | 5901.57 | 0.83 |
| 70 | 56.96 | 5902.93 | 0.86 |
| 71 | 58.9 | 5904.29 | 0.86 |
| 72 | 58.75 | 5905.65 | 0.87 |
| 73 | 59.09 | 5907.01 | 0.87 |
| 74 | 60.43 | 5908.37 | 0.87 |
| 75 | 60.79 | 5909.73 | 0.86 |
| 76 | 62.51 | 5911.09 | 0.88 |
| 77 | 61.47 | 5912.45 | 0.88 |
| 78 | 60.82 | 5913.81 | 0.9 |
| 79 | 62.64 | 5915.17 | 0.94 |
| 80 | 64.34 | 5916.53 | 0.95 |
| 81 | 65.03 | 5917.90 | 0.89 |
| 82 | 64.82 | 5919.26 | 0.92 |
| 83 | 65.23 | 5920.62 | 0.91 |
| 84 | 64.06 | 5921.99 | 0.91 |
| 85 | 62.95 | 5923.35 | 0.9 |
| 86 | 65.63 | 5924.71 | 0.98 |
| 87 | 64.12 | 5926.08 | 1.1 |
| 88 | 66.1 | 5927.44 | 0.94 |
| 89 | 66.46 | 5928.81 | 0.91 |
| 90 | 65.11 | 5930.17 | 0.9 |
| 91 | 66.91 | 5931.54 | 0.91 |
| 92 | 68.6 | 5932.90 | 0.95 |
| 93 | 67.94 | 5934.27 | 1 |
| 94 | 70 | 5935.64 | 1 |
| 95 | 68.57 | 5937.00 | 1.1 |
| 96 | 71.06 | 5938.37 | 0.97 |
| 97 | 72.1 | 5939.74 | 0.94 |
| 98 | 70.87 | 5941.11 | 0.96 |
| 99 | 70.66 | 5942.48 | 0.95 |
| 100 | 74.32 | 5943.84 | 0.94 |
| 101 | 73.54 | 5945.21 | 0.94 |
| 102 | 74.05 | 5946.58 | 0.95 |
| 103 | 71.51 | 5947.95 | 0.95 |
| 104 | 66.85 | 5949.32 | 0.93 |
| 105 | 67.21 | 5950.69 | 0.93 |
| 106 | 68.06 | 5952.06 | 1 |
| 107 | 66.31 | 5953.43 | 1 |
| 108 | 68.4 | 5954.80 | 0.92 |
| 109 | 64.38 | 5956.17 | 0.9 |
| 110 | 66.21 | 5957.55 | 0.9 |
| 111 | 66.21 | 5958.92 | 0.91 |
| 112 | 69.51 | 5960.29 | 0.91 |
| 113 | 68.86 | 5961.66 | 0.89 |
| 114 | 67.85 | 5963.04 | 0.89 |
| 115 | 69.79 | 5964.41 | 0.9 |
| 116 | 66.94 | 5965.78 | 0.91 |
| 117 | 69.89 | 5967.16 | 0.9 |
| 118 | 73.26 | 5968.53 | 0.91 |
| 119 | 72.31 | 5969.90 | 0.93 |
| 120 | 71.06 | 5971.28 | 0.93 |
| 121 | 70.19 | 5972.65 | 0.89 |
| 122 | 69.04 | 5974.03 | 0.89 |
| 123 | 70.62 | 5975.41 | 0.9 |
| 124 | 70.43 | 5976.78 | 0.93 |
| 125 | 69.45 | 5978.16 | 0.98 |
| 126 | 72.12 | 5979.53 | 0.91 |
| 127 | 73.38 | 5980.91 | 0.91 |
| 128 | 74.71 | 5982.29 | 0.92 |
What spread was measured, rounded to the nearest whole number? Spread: 7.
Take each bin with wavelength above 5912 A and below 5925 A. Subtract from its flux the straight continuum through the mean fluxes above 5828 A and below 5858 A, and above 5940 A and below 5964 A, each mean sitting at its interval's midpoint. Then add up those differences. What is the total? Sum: -83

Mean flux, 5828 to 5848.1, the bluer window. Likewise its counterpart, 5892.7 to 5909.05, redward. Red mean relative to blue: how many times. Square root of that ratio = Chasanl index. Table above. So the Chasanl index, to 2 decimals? 0.75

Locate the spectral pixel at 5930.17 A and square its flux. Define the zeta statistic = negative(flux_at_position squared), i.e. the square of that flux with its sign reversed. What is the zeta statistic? -4239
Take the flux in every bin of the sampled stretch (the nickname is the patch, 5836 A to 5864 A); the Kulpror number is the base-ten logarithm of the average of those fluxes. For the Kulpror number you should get 1.88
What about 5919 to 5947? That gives 1.83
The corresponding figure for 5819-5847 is 1.91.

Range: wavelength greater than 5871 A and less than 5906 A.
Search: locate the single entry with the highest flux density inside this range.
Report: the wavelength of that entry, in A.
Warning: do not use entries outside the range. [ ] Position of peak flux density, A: 5871.75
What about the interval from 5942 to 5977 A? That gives 5943.84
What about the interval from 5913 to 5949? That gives 5943.84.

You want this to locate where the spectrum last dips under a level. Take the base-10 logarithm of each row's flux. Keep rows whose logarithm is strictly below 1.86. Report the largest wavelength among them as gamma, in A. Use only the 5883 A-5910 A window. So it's 5909.73 A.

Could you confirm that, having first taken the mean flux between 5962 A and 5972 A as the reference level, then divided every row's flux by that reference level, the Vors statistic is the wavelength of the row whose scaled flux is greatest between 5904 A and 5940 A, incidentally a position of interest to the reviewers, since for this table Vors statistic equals 5939.74 A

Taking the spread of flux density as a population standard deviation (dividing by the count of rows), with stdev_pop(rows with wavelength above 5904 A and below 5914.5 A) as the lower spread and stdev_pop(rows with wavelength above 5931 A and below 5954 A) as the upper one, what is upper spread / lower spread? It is 2.0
